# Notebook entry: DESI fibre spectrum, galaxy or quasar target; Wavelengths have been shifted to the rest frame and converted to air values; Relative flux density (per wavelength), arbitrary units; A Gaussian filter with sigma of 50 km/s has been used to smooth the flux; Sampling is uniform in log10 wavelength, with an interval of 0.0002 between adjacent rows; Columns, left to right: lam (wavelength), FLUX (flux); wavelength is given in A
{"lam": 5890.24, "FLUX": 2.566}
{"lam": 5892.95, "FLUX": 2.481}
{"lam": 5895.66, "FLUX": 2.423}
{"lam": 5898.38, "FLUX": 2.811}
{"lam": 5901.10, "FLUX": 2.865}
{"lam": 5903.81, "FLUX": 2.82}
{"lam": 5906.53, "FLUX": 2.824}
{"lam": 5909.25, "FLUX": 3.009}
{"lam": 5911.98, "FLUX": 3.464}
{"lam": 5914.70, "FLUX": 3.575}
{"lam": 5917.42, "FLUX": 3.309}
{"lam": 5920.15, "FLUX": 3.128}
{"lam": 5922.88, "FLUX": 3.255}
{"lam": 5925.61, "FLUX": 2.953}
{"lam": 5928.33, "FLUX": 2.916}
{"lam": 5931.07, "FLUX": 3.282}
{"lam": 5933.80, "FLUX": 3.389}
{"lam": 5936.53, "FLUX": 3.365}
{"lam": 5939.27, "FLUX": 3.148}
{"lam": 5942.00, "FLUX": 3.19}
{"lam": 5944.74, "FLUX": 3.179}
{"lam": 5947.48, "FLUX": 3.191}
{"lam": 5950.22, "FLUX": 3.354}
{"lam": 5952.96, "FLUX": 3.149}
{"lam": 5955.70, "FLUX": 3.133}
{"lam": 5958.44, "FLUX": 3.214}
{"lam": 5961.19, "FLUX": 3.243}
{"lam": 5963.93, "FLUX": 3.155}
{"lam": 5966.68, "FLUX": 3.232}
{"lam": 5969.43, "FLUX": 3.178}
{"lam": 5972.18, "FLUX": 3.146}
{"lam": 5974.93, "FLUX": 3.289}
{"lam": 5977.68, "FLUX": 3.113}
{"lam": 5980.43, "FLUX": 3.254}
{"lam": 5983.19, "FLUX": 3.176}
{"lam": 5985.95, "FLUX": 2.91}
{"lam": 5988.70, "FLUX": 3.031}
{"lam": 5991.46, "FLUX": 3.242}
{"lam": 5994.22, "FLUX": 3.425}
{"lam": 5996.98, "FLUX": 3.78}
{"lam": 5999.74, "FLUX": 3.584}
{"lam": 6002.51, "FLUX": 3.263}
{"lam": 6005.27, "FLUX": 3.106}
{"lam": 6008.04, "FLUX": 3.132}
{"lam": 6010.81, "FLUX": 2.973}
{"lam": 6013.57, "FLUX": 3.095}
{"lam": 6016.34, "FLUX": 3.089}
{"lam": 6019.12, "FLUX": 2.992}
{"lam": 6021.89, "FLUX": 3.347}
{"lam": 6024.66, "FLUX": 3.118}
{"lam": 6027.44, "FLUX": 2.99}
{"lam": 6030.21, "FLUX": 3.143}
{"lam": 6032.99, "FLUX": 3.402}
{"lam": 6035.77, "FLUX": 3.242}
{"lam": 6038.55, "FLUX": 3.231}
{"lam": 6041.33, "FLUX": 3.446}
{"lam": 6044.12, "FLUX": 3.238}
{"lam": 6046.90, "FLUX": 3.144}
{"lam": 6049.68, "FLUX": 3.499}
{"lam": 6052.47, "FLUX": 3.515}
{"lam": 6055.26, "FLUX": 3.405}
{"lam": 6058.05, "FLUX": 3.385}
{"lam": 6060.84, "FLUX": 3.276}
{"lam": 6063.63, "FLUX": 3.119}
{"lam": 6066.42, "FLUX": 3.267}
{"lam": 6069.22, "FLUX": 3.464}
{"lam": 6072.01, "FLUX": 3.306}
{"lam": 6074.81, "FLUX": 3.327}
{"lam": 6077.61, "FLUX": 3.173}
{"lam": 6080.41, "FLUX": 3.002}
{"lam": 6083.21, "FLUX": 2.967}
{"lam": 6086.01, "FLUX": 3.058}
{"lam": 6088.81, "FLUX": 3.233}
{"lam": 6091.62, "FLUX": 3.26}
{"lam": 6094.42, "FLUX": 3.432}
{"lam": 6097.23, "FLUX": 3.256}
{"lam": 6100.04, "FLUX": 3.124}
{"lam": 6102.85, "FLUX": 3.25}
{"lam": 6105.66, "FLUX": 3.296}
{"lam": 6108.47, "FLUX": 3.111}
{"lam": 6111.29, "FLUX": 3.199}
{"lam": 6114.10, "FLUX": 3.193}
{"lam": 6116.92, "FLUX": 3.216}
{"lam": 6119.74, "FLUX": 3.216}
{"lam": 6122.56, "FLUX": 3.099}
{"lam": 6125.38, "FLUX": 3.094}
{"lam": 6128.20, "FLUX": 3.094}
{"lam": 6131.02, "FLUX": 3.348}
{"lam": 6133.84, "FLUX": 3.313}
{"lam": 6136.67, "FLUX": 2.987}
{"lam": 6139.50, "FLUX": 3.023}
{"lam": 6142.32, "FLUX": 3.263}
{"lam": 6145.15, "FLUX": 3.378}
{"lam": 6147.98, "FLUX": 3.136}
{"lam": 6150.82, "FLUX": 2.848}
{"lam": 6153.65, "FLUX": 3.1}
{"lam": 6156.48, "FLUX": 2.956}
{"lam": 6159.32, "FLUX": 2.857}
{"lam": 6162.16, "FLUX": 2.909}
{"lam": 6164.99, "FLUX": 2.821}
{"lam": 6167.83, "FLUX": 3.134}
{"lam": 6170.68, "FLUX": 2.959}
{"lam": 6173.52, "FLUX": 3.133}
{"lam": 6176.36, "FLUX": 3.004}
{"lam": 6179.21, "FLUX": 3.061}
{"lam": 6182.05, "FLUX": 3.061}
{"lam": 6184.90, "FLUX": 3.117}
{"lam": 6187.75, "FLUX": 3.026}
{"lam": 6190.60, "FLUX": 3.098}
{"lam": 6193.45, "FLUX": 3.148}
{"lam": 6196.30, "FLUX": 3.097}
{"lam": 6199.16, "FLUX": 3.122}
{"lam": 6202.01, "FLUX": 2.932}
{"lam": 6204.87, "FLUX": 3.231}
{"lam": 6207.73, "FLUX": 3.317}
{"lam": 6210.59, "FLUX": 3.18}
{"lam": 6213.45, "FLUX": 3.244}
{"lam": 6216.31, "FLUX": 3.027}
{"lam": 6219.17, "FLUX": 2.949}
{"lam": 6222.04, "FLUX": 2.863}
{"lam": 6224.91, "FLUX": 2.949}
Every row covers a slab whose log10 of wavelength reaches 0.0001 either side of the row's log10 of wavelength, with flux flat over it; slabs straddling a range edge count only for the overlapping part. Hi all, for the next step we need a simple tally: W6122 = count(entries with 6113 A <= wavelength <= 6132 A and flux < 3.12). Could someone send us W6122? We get 3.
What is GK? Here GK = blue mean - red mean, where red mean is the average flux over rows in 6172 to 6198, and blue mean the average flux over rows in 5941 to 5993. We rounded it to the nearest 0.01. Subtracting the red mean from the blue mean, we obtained 0.10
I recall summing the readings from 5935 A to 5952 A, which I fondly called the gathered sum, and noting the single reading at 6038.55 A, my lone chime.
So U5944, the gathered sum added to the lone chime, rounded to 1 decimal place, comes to 22.7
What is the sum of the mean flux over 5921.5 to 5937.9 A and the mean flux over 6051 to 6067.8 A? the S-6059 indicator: 6.52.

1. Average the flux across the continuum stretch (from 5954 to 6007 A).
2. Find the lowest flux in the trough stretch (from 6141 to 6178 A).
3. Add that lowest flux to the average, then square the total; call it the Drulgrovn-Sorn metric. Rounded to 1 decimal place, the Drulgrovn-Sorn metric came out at 36.7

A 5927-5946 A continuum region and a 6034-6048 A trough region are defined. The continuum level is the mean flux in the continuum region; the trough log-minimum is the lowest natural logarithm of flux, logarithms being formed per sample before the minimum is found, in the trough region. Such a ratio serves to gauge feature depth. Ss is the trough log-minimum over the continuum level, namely 0.357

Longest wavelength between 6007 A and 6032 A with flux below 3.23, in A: 6030.21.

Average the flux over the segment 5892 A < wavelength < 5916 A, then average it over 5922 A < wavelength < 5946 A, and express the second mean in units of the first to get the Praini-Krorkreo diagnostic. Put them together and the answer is 1.09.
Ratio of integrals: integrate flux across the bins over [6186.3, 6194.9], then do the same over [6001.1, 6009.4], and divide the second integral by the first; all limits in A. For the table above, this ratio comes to 0.99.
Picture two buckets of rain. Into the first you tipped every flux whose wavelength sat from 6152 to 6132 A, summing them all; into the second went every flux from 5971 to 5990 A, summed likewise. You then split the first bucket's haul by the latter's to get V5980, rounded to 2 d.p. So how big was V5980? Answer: 1.00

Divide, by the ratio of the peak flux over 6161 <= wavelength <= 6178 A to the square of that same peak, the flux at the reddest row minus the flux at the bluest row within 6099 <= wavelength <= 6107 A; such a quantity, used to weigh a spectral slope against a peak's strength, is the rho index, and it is 0.5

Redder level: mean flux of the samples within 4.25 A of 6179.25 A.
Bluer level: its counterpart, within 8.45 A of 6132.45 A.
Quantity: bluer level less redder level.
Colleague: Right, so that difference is 0.10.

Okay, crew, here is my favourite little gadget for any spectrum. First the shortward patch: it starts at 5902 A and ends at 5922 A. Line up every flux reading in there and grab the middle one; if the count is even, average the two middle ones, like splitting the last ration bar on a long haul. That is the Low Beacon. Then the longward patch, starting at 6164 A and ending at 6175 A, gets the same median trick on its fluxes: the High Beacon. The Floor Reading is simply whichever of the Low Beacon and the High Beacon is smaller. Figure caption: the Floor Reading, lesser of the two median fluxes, 3.05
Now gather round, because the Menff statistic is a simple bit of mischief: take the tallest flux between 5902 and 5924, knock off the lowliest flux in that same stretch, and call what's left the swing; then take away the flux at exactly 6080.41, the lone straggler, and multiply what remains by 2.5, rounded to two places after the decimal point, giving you -5.62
